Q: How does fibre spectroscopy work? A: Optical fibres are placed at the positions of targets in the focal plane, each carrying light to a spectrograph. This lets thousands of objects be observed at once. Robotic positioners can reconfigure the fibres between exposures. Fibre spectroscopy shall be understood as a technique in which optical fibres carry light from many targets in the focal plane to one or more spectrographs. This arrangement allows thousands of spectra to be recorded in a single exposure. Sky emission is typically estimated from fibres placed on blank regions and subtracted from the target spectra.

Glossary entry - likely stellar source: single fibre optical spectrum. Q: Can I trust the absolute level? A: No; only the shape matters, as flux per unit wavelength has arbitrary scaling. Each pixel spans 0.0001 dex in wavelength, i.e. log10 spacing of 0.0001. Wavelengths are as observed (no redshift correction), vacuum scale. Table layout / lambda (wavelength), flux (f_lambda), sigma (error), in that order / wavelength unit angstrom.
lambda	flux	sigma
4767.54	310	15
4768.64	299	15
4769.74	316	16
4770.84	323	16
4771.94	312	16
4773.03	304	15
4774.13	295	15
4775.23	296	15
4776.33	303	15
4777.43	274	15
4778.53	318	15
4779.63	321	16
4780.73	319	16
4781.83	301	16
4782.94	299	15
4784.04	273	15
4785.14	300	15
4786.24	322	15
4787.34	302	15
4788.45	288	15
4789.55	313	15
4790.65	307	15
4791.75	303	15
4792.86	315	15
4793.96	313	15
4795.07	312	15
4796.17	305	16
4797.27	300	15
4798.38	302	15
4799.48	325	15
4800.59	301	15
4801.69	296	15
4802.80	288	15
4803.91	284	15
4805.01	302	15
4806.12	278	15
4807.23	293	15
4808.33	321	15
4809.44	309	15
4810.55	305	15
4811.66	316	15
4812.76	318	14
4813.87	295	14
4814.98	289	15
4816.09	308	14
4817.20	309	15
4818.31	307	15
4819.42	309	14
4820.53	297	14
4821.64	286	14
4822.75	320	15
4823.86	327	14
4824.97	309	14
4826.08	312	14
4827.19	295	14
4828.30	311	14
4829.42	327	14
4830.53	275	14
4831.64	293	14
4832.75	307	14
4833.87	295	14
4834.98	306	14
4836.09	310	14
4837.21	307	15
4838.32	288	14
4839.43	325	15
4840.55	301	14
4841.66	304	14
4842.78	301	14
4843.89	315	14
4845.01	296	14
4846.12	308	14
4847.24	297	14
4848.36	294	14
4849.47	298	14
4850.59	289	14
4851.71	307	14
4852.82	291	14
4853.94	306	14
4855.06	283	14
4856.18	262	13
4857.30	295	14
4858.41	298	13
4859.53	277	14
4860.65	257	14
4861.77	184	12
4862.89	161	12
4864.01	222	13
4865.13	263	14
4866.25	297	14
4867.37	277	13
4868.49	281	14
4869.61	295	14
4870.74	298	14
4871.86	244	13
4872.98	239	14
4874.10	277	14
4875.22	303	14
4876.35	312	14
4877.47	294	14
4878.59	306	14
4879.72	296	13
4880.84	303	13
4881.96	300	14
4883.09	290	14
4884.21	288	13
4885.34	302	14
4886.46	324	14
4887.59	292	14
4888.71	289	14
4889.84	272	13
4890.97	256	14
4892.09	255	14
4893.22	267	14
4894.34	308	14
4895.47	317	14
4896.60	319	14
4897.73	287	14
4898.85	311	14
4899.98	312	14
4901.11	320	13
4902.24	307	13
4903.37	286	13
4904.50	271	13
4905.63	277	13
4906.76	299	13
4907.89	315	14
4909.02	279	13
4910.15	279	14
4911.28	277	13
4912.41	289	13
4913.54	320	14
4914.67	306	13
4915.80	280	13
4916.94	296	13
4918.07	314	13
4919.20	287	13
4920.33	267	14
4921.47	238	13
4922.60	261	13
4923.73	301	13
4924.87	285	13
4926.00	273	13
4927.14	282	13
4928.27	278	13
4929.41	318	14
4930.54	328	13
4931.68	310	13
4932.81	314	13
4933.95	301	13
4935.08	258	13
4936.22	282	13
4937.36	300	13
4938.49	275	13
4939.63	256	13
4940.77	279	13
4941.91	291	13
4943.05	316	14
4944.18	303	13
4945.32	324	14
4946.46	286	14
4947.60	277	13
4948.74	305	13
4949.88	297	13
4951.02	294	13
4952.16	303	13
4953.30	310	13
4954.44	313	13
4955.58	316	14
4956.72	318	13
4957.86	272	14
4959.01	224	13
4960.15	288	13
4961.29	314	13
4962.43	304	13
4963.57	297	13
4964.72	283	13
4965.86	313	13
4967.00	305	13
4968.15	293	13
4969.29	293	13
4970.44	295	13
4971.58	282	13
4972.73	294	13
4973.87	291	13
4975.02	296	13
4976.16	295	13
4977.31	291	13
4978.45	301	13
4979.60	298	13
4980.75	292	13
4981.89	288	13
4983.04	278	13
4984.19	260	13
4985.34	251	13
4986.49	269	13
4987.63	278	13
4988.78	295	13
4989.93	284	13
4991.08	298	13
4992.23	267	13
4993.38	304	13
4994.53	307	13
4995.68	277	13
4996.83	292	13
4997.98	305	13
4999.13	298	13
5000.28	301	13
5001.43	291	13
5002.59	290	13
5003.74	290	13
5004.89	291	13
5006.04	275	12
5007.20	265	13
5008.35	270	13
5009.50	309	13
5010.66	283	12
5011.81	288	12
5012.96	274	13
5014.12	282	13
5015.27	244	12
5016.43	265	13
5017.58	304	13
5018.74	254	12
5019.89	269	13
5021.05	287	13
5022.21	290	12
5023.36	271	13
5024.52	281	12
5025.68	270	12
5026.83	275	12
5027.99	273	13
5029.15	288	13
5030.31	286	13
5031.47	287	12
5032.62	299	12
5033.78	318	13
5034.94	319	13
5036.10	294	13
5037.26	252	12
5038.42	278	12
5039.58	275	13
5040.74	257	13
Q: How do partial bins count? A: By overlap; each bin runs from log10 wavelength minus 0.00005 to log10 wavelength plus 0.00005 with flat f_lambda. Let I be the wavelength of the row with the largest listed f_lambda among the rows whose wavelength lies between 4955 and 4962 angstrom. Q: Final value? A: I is 4956.72 angstrom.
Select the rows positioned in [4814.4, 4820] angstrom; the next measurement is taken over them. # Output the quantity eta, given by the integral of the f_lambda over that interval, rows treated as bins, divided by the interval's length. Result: 304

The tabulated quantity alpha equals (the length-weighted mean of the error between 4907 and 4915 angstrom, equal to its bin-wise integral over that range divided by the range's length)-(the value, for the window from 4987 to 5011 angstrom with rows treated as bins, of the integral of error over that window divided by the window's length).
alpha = 0.5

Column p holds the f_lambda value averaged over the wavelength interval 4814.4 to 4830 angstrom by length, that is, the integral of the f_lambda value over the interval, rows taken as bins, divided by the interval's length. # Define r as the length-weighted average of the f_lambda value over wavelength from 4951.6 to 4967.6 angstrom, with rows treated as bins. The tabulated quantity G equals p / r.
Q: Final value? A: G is 1.03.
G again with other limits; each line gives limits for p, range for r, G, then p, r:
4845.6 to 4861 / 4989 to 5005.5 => 0.99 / 291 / 293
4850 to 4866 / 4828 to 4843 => 0.87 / 265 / 303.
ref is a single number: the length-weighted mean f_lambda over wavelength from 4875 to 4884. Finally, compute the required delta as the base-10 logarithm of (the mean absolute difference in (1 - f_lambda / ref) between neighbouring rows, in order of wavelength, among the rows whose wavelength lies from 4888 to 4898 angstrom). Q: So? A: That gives -1.27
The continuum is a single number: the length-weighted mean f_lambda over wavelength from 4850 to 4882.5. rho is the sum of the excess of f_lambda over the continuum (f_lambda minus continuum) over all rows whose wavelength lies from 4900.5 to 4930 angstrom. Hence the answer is 317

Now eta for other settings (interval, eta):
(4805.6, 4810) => 300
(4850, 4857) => 290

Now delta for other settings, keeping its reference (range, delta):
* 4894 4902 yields -1.37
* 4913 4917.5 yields -1.21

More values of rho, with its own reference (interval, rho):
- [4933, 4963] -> 418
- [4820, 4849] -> 718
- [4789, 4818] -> 719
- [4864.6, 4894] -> 232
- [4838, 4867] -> 131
